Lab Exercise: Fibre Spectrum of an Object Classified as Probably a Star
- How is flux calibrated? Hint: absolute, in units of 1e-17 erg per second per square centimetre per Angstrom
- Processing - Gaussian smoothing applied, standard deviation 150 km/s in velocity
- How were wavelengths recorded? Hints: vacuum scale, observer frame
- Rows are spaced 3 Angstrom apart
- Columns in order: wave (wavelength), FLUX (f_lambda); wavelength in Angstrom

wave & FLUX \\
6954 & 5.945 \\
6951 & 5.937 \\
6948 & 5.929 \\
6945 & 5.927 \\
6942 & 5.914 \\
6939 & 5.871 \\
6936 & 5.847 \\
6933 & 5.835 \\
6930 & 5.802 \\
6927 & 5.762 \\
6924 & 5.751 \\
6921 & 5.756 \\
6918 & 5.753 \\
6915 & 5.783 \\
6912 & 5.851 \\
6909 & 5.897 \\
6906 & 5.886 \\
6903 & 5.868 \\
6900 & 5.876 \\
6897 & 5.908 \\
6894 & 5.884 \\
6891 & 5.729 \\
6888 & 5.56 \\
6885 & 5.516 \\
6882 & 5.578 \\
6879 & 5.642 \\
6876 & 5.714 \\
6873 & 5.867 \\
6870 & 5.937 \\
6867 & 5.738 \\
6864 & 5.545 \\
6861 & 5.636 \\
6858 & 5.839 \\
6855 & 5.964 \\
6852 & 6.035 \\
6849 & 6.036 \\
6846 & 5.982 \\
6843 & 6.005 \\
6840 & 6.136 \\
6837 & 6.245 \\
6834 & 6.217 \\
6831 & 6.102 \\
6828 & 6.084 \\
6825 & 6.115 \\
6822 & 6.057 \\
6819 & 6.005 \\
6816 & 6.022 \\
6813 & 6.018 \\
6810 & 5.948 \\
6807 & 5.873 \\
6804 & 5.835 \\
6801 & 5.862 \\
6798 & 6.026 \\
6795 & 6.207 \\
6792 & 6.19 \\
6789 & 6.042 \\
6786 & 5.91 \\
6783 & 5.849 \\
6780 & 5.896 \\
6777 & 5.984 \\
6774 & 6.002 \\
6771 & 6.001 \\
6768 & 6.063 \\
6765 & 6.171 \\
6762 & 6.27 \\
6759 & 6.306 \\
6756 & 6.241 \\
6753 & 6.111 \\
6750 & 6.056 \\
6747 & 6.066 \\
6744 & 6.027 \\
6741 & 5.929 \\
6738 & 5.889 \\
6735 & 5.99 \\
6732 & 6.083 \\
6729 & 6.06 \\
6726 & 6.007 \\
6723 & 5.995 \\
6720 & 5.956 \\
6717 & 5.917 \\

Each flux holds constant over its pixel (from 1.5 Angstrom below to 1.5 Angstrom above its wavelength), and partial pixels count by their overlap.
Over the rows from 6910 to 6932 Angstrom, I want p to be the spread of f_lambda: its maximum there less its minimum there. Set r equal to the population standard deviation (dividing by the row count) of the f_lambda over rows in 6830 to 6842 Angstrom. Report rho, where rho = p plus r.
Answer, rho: 0.16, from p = 0.10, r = 0.058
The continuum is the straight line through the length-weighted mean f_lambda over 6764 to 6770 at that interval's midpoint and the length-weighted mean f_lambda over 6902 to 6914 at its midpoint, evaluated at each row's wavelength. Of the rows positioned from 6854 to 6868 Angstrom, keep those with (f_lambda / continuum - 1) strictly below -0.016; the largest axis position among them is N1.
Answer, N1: 6867 Angstrom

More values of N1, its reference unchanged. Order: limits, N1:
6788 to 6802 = 6801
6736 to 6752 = 6744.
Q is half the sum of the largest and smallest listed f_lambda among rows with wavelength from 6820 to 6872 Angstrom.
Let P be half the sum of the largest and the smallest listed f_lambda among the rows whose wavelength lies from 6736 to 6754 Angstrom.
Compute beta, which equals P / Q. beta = 1.02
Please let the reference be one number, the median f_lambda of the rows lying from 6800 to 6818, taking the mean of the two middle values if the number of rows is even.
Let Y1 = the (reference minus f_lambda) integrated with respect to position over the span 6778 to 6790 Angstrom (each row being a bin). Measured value -0.1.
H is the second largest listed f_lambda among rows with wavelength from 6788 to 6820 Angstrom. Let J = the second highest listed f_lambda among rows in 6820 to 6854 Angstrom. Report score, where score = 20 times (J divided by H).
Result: 20.1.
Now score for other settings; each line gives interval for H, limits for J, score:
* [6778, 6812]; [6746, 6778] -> 20.3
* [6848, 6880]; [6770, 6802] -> 20.5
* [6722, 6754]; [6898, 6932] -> 19.4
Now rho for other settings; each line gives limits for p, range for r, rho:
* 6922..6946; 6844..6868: 0.35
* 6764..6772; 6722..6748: 0.23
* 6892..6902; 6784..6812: 0.16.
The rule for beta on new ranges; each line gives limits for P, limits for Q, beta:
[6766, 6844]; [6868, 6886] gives 1.05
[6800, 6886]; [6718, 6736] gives 0.98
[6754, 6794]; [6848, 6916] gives 1.05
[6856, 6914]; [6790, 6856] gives 0.95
